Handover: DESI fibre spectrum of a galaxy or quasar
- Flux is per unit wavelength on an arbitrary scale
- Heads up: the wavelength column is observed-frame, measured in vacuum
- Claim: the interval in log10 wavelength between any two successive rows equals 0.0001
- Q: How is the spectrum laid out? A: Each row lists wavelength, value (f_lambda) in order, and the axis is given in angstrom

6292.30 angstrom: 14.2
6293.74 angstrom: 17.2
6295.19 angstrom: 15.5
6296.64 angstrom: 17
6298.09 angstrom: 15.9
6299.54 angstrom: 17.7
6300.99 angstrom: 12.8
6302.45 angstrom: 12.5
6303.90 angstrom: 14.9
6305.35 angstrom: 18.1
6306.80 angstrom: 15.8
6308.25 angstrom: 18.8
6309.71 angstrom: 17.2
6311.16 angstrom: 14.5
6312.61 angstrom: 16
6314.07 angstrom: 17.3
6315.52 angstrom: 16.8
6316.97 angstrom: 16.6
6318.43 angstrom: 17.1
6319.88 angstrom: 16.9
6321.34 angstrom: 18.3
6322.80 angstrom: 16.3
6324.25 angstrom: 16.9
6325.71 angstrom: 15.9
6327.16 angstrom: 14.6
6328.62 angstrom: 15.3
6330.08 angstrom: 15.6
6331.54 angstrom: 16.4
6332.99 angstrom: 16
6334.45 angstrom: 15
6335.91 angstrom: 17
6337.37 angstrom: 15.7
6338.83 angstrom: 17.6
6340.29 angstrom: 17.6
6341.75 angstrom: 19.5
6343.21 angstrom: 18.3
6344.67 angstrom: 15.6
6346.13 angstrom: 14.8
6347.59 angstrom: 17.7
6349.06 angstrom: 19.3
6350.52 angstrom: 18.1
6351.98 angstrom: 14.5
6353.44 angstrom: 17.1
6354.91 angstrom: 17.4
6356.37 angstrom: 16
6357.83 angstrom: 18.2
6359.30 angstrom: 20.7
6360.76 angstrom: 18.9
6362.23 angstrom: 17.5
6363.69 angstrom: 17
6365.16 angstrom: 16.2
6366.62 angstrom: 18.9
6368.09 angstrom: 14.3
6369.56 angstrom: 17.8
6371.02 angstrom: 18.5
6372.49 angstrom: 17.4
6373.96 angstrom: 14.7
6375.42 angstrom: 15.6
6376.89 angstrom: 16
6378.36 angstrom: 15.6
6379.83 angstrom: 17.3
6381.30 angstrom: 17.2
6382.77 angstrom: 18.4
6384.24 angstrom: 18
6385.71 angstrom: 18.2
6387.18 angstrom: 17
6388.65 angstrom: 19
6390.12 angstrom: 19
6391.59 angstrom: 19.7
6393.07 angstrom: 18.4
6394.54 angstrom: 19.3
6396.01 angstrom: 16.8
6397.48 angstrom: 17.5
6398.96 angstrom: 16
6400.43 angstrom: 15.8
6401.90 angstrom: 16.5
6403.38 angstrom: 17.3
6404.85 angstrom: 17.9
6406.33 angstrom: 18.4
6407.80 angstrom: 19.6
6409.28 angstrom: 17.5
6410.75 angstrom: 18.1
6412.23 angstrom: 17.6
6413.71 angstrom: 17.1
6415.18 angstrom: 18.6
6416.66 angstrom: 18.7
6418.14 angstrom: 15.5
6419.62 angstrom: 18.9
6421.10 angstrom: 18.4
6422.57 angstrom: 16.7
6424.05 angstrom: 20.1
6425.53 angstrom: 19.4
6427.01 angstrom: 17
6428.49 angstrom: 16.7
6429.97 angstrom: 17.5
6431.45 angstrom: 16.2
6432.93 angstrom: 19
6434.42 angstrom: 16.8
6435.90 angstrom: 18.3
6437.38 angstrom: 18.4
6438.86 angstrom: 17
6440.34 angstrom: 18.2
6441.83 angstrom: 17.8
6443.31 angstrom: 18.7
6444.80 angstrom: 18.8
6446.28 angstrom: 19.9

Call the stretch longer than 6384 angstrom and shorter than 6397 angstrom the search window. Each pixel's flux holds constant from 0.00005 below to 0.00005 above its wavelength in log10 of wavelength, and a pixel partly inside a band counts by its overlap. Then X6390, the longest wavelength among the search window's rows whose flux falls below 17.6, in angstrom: 6396.01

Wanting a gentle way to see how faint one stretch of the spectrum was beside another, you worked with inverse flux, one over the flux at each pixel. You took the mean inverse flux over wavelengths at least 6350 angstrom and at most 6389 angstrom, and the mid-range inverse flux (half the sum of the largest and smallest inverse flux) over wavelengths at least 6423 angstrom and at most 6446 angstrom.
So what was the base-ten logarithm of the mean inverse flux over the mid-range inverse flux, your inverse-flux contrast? 0.021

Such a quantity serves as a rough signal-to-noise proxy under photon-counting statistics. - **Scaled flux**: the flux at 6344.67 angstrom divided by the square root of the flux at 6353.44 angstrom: 3.8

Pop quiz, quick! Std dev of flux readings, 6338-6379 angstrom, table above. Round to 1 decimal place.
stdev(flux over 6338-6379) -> 1.6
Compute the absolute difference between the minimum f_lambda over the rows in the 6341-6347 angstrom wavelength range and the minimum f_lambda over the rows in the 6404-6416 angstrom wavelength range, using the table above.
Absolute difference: 2.3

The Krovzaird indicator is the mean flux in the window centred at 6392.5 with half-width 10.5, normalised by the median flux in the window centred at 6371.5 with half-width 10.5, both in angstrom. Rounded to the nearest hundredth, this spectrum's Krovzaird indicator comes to 1.04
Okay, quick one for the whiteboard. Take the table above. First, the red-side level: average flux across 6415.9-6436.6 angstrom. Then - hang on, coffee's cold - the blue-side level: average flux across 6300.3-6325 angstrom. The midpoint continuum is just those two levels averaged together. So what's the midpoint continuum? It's 17.0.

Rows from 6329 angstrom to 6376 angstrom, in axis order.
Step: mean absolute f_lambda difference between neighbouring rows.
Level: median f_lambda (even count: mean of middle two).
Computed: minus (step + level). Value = -19.0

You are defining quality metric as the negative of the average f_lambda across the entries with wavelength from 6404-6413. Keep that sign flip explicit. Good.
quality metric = -18.2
